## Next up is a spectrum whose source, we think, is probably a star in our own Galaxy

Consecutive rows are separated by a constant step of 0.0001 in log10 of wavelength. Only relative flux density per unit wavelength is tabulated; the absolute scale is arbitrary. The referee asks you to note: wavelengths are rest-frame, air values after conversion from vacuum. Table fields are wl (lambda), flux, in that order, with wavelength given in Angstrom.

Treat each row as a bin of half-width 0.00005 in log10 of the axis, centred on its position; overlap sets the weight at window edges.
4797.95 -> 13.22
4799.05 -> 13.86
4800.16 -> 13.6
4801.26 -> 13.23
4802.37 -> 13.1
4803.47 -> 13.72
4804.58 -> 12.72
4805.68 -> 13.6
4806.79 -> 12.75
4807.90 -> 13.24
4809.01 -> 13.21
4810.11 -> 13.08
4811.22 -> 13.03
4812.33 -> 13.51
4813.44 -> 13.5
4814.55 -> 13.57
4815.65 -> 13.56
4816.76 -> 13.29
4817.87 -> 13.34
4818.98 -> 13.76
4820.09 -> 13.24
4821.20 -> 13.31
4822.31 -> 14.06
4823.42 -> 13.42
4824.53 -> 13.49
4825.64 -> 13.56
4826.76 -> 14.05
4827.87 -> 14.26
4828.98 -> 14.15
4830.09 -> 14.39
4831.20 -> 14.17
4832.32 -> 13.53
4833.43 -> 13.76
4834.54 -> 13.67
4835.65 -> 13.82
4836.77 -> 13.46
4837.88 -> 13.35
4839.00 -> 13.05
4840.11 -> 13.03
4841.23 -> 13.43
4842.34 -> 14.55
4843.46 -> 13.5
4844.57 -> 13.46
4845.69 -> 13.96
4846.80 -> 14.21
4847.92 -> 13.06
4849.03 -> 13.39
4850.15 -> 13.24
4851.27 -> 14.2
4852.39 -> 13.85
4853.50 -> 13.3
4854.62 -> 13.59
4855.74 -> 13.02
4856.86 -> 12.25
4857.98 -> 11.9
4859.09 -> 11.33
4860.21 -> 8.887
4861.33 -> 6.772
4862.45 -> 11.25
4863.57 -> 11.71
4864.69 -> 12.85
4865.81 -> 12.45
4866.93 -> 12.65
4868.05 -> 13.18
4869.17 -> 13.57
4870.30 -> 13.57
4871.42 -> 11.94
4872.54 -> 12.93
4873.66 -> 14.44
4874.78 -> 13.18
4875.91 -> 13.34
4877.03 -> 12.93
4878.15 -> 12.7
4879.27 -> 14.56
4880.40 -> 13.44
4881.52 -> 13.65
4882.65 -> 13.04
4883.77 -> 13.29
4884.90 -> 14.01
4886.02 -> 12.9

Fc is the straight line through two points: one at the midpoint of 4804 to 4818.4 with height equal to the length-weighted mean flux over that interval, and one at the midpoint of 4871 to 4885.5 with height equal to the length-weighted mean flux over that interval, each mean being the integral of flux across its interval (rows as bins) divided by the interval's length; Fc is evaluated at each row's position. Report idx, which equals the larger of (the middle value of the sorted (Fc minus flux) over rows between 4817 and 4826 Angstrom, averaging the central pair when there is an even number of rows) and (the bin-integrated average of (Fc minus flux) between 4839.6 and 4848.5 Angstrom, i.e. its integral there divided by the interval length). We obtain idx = -0.2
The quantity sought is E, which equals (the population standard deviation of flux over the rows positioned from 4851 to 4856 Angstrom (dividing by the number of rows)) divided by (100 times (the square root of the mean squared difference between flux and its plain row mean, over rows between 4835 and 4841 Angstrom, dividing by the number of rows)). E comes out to 0.014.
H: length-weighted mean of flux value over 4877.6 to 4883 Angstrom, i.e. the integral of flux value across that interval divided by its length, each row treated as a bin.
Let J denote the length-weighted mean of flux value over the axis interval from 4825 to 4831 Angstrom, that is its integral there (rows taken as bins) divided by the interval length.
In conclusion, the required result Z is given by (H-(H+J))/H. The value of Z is -1.04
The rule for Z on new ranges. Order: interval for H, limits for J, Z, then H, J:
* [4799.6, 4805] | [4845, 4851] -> -1.02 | 13.3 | 13.59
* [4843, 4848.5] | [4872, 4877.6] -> -0.98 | 13.7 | 13.37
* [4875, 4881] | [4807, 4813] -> -0.99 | 13.4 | 13.18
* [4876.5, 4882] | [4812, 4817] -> -1.00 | 13.5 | 13.51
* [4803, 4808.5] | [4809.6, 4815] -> -1.01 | 13.2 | 13.32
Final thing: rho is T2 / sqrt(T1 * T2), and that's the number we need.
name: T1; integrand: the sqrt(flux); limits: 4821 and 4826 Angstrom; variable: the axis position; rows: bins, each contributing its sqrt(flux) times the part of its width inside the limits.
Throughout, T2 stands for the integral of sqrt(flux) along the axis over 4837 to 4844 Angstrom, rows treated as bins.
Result 1.18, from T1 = 18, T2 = 26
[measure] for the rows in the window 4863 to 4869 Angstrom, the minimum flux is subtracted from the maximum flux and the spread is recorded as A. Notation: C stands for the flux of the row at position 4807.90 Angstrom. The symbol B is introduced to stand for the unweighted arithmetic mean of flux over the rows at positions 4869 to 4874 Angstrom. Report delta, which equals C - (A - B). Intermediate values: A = 1.5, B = 13.3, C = 13.24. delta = 25.1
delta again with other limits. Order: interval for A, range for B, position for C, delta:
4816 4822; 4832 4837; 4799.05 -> 27.0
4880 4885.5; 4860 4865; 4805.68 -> 22.9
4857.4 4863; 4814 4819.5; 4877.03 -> 21.3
